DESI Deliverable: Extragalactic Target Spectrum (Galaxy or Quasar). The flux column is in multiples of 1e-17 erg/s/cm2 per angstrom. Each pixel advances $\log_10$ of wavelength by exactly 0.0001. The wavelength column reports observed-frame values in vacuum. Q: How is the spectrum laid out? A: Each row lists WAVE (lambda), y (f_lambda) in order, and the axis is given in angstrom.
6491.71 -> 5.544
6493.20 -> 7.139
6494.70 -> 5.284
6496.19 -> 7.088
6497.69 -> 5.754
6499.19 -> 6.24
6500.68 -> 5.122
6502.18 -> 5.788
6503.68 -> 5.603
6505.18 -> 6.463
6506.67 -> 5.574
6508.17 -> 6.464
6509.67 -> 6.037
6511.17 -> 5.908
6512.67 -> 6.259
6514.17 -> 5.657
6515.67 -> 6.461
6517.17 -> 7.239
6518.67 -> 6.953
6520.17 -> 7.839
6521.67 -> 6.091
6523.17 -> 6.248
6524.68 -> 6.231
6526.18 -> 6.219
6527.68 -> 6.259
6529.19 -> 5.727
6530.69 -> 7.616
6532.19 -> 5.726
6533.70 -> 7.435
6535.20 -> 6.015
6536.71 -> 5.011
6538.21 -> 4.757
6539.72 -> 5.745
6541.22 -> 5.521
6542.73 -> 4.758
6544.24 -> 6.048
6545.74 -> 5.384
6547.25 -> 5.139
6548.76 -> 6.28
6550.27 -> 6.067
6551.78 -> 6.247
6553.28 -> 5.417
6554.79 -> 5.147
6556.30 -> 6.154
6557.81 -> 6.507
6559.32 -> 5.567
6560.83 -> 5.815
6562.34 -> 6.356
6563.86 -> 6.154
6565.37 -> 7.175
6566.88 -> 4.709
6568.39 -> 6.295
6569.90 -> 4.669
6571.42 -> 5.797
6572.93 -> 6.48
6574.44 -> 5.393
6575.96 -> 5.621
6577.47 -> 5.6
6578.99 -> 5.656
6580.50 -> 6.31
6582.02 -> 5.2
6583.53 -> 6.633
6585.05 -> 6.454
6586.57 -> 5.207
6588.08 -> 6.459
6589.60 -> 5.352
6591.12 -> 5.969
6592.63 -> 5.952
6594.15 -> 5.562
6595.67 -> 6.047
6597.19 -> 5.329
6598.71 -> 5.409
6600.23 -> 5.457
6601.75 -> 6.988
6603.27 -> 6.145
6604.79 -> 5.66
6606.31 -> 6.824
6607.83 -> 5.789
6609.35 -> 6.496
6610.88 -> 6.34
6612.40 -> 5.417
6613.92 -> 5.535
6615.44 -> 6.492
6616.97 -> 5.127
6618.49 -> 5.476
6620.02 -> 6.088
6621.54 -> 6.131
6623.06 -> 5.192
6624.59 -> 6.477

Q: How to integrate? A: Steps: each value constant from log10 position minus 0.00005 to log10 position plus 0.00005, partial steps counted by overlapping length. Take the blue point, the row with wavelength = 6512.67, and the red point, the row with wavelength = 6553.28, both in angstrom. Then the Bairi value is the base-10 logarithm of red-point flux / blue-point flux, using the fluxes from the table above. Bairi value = -0.06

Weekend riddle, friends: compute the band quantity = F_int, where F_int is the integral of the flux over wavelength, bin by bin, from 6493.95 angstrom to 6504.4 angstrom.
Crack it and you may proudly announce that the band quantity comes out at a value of 61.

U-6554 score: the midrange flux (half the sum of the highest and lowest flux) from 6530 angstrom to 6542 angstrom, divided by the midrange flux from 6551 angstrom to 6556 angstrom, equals 1.09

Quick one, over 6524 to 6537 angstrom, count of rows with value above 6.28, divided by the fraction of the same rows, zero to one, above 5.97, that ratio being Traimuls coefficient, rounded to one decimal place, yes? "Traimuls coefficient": 3.0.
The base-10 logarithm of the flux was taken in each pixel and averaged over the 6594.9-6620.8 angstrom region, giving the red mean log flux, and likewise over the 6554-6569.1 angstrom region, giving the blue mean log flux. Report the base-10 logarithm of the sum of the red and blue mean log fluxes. 0.189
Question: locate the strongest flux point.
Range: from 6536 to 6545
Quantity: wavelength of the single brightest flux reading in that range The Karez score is 6544.24 angstrom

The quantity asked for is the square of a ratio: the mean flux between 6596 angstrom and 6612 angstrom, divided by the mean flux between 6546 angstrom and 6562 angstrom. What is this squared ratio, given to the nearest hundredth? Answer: 1.07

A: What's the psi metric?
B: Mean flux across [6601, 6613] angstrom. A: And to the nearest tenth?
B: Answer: 6.2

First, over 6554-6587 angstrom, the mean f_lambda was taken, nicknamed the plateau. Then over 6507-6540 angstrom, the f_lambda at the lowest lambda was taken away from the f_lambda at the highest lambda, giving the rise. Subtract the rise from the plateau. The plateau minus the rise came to 6.58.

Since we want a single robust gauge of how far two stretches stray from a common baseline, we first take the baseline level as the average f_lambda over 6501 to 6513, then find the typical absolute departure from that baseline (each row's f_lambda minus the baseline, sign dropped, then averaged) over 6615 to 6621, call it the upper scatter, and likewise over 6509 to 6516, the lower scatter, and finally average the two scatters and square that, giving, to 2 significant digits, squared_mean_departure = 0.13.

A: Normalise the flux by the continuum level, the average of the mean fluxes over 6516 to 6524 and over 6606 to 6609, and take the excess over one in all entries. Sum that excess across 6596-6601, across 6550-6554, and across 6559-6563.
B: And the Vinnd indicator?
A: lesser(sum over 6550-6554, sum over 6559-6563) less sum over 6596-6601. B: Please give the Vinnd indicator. 0.23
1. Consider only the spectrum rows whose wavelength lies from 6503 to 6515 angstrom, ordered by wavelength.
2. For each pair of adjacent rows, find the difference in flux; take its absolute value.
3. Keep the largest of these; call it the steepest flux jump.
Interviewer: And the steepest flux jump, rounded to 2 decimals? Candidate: 0.89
